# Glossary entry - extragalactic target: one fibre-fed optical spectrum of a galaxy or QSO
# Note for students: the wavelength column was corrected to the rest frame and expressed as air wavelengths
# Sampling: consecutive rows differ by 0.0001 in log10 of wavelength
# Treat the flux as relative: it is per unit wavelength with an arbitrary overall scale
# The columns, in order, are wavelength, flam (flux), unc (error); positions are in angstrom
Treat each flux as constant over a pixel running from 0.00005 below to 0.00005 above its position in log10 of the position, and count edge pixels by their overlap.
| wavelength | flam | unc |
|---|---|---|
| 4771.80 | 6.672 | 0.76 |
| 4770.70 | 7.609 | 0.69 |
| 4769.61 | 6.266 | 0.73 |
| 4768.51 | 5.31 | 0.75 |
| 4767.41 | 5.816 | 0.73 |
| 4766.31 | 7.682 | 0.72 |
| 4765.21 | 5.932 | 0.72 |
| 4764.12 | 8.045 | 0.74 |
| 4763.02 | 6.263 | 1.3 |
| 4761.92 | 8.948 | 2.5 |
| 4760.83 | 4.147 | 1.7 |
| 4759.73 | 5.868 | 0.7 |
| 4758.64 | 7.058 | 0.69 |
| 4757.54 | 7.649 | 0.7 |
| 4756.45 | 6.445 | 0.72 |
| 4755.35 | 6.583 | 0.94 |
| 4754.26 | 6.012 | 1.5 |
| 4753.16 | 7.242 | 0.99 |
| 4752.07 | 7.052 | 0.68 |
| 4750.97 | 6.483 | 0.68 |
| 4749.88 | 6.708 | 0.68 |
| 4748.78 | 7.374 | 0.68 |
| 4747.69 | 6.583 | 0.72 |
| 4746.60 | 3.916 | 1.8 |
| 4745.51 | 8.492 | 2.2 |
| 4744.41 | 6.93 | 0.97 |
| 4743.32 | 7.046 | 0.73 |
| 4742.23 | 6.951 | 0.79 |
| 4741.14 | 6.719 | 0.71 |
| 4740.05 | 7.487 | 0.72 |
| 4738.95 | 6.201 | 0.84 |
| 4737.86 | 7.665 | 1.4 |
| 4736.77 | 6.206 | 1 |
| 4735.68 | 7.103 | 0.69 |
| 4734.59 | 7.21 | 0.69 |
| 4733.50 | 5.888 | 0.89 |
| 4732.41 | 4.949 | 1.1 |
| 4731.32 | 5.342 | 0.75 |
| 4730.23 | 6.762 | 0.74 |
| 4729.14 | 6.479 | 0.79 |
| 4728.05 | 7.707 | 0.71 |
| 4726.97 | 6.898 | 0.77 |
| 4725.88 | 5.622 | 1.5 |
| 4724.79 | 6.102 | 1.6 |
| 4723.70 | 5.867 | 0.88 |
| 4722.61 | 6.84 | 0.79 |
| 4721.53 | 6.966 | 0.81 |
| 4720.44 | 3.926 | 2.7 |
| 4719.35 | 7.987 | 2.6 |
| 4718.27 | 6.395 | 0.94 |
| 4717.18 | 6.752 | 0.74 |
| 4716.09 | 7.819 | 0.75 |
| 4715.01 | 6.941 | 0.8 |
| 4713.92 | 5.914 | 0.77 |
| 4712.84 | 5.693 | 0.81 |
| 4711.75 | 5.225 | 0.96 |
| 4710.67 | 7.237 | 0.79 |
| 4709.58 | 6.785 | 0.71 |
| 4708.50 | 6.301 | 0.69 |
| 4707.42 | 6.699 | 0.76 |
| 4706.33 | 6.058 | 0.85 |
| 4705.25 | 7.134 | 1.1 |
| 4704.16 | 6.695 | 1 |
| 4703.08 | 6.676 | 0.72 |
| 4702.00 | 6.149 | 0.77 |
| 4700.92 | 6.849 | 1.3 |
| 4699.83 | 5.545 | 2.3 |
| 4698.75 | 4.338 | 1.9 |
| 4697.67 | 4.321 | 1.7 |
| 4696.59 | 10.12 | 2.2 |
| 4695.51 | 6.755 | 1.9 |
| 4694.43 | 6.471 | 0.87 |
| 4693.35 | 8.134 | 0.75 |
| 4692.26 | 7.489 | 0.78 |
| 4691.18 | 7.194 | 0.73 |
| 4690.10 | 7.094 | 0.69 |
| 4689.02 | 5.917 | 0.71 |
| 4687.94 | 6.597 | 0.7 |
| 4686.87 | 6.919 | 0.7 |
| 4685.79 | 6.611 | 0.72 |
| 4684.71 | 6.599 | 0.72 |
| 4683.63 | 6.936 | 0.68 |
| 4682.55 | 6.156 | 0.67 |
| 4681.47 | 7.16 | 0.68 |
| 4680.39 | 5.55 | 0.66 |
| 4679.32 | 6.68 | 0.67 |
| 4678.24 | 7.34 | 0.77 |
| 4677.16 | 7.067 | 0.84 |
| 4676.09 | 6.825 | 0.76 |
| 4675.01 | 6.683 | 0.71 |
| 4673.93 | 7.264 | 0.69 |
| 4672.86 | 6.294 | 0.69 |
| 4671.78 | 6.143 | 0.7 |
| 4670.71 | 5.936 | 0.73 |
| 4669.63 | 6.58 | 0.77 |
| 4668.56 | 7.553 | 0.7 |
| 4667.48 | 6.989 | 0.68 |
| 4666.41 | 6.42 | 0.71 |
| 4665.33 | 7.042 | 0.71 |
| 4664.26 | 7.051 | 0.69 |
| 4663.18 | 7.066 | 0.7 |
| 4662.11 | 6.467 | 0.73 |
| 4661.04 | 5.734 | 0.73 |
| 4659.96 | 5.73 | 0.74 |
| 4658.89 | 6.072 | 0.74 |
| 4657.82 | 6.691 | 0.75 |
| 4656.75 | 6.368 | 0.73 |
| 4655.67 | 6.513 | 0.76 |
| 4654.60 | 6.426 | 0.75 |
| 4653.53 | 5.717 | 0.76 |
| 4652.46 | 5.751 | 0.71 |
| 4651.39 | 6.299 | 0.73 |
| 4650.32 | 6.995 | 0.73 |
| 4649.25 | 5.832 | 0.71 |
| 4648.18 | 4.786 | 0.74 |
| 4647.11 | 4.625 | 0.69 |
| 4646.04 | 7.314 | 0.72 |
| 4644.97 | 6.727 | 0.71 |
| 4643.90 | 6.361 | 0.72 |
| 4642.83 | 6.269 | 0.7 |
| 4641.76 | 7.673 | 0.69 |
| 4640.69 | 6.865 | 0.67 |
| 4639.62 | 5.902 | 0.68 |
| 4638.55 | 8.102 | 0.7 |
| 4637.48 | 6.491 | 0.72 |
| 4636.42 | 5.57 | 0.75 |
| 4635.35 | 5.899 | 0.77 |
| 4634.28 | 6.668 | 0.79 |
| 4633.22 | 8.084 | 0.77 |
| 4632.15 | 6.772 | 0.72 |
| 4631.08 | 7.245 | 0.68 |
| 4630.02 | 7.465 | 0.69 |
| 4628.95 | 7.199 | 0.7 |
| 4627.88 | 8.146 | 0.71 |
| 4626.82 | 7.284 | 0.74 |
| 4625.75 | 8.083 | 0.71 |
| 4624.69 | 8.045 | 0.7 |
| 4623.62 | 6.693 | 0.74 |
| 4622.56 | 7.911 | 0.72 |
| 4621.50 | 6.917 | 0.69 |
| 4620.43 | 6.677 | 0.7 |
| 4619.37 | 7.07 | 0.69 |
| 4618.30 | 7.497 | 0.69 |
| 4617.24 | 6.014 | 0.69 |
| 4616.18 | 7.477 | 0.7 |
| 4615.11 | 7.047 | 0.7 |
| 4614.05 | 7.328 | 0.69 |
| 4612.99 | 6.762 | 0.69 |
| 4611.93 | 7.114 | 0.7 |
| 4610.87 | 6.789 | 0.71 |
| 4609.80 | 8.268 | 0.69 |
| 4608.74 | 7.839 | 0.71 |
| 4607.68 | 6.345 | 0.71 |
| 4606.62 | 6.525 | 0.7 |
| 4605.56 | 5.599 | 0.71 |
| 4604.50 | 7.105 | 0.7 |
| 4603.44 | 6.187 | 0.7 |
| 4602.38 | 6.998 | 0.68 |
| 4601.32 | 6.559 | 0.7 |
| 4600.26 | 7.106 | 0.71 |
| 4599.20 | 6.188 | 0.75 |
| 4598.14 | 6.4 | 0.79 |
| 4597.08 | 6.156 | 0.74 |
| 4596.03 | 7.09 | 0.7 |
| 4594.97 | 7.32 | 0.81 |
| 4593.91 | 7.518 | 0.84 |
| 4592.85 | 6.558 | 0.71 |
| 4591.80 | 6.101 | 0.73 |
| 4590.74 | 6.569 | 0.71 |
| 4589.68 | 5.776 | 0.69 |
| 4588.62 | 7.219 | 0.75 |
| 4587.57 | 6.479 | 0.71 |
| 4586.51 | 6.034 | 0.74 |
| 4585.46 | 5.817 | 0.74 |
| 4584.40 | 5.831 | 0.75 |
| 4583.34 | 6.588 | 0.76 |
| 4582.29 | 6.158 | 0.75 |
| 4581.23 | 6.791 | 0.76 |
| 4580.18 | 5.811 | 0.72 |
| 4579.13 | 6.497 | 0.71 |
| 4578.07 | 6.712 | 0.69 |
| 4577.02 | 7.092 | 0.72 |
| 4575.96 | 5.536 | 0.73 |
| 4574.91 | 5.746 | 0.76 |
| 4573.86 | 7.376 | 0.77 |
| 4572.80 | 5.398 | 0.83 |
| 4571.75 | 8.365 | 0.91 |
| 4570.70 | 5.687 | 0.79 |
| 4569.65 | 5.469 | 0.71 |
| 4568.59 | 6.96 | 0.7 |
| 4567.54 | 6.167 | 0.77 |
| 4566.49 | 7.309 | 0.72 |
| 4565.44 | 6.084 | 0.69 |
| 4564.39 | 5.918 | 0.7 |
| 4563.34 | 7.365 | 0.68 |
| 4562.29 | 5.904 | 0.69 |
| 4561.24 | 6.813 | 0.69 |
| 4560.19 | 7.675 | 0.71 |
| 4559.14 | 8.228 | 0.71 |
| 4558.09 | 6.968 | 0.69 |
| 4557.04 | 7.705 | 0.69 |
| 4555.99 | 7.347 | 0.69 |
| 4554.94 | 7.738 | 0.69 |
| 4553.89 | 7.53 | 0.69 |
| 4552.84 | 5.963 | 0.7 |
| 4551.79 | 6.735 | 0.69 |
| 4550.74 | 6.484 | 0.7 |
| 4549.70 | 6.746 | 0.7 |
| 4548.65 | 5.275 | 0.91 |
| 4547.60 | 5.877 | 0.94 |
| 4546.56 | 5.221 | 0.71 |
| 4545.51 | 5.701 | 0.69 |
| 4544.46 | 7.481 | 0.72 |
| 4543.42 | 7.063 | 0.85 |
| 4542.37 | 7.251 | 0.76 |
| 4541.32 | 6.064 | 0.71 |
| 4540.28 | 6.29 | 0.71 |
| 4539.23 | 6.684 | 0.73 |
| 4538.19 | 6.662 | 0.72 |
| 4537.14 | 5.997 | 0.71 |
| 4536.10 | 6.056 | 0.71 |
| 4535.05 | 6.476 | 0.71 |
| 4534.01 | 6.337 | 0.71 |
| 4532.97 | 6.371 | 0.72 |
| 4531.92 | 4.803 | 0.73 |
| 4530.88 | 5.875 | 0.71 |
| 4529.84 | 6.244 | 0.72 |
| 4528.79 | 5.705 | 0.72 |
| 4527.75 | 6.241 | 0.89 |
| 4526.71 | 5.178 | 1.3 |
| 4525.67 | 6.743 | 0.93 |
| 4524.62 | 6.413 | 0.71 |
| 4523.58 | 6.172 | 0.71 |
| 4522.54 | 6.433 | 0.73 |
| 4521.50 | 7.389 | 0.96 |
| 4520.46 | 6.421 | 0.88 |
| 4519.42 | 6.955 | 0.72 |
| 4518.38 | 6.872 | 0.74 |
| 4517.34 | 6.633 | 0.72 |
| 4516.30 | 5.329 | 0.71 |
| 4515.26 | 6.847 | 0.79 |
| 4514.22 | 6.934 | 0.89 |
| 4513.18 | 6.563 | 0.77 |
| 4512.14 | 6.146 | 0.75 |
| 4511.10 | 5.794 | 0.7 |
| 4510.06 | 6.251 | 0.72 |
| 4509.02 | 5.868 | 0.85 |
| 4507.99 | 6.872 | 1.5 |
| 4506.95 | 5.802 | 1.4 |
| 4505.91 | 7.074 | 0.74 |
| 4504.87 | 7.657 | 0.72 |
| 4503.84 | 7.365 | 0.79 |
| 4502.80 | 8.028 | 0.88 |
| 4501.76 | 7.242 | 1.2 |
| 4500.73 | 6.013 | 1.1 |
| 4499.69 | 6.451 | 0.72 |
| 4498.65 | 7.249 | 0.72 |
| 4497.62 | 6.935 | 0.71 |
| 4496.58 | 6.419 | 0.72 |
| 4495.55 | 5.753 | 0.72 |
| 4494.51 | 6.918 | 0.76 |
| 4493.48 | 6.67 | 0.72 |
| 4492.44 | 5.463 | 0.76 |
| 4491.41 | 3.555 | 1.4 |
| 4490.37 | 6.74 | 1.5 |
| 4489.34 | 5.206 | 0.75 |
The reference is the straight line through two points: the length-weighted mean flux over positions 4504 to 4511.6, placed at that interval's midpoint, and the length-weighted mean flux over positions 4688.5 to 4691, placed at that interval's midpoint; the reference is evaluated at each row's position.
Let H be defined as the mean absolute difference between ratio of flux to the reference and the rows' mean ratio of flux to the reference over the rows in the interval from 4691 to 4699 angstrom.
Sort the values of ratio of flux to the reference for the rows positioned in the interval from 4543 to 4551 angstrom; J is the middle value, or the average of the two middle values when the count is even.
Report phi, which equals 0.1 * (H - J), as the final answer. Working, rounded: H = 0.21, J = 0.94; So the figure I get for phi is -0.074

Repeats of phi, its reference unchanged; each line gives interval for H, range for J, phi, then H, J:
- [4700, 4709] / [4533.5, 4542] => -0.092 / 0.05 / 0.97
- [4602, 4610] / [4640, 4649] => -0.089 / 0.11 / 0.99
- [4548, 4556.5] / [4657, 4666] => -0.090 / 0.09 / 1.00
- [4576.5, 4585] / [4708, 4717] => -0.093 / 0.06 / 0.99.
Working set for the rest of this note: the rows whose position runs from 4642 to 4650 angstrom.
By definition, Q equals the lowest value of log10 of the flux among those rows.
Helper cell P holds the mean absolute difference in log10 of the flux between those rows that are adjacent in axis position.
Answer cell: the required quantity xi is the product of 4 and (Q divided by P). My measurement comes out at 44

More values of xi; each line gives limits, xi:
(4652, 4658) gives 167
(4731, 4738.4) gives 47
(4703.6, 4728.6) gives 34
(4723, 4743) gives 48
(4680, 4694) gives 75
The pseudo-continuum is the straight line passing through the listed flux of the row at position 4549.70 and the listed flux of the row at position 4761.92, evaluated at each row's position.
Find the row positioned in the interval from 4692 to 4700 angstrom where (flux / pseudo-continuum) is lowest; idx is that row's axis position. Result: 4697.67 angstrom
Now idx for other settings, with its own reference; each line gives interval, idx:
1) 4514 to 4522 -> 4516.30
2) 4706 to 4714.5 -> 4711.75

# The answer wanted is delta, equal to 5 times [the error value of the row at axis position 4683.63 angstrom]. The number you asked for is 3.4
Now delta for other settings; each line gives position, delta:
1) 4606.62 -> 3.5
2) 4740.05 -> 3.6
